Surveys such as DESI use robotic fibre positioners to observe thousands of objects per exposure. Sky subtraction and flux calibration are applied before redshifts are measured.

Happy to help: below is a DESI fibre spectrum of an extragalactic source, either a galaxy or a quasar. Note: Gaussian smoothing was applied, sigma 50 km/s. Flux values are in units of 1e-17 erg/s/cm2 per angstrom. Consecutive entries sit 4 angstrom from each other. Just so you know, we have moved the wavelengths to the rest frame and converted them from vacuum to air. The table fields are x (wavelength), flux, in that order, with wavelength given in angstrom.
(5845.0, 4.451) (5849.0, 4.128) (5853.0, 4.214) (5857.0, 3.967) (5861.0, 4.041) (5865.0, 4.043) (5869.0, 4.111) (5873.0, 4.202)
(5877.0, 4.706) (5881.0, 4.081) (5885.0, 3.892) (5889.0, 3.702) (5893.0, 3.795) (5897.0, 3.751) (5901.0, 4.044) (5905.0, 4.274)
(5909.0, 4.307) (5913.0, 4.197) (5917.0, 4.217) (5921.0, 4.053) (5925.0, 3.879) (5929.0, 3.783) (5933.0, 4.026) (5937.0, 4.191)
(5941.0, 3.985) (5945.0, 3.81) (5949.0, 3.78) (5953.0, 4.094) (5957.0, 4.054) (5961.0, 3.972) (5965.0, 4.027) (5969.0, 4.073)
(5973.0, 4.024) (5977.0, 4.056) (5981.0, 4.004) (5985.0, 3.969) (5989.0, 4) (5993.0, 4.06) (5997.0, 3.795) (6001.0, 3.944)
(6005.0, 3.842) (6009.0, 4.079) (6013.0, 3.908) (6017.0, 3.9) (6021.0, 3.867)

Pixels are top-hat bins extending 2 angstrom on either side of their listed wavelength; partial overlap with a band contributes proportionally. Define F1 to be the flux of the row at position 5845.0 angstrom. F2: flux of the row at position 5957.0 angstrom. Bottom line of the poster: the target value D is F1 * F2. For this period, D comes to 18.0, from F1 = 4.451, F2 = 4.054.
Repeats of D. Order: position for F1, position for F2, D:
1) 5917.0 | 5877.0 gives 19.8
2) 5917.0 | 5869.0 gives 17.3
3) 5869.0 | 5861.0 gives 16.6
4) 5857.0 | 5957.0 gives 16.1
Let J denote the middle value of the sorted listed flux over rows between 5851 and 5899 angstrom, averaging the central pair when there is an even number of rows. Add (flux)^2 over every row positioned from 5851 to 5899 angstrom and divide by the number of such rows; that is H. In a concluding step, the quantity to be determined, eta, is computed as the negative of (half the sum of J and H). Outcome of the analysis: -10.2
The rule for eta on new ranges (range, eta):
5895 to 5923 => -10.6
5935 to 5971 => -10.0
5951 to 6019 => -10.0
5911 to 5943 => -10.2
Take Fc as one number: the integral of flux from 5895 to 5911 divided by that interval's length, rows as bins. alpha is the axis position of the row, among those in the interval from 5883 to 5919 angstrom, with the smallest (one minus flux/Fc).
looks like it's 5909.0 angstrom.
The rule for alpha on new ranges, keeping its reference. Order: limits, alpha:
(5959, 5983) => 5969.0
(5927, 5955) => 5937.0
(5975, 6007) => 5993.0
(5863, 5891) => 5877.0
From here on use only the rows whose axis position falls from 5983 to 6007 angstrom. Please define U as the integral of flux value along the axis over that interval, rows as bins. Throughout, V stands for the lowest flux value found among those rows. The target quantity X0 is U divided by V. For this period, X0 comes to 24.9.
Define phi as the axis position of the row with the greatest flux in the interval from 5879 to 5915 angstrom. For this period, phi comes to 5909.0 angstrom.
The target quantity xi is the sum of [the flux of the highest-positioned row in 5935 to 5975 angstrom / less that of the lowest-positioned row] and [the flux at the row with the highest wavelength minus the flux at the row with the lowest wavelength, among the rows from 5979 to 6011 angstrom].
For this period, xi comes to -0.09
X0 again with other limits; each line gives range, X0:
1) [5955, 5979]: 24.4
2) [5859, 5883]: 24.9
